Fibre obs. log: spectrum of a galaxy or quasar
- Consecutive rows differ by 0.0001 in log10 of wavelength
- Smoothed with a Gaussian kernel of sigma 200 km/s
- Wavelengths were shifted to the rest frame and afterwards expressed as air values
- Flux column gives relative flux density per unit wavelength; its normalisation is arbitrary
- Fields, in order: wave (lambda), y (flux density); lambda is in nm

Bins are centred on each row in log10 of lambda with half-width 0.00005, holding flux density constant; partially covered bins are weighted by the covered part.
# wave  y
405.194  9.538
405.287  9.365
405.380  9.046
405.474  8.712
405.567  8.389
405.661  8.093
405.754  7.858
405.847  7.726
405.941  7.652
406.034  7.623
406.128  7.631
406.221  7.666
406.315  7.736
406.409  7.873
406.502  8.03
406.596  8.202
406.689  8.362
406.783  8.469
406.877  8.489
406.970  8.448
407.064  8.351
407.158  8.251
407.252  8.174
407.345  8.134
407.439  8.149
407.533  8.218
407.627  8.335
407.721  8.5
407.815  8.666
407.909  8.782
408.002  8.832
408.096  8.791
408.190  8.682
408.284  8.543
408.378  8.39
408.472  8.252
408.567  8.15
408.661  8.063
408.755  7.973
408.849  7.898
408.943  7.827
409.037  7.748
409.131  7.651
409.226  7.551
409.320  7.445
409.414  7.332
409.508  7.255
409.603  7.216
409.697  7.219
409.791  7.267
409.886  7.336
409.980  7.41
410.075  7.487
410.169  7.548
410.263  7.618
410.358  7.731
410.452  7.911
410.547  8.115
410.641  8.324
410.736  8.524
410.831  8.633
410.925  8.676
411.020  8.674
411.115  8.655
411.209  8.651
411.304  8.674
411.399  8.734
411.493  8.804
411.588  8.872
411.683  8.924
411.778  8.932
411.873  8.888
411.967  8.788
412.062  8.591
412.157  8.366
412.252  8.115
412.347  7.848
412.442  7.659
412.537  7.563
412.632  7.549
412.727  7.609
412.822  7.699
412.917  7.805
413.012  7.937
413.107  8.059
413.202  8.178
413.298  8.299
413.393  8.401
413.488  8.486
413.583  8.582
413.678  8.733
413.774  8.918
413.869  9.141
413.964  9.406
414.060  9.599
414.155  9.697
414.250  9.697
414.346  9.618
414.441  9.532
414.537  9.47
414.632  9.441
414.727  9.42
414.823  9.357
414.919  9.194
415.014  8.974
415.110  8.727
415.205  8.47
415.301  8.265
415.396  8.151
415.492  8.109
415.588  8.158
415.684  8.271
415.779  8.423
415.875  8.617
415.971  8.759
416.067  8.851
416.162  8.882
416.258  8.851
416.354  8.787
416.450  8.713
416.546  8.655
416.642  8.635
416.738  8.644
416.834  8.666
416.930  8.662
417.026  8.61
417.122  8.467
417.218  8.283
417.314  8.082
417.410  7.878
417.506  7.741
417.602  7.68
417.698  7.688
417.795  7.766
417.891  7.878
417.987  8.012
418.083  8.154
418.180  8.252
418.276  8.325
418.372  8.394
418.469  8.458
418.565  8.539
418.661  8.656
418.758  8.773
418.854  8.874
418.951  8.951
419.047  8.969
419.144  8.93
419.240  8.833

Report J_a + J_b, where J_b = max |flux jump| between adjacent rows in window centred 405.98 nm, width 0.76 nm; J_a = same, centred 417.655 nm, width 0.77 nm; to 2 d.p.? 0.44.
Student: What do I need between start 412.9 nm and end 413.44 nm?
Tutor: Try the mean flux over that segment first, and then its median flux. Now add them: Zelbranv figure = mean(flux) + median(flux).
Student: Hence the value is 16.2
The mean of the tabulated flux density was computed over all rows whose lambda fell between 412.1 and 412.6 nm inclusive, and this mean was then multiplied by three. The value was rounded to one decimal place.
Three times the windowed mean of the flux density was 23.7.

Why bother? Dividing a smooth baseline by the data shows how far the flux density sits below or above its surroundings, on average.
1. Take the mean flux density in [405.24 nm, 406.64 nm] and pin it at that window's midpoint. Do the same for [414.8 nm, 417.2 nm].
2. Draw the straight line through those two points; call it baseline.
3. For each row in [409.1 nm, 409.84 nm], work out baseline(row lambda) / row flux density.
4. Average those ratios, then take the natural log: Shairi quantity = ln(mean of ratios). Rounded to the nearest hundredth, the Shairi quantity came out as 0.12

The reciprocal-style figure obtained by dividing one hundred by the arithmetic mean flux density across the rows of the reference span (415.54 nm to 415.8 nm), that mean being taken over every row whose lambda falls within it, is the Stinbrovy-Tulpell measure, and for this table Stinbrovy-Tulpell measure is 12.1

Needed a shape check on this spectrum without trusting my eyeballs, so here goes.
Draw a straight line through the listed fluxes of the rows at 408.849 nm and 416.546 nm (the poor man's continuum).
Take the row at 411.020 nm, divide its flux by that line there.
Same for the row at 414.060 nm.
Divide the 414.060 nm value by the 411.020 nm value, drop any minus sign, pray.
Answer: 1.07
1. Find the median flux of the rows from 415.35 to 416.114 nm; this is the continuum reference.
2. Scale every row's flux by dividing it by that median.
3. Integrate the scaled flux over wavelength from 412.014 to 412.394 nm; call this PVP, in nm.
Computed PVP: 0.37 nm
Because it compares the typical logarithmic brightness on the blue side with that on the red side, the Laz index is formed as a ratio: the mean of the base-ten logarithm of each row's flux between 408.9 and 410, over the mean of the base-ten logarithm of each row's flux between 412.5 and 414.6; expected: 0.932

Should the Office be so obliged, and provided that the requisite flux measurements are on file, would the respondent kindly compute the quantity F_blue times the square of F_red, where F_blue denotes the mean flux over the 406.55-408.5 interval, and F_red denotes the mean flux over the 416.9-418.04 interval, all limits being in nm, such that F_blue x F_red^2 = 548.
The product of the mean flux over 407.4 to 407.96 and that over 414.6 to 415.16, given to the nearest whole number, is 78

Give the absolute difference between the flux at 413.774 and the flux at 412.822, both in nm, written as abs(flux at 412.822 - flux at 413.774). 1.2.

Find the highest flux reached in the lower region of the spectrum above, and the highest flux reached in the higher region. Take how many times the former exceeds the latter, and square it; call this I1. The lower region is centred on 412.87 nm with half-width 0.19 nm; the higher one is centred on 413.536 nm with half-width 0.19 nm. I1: 0.83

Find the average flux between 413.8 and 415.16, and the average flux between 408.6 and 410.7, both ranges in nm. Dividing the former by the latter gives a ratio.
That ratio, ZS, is 1.23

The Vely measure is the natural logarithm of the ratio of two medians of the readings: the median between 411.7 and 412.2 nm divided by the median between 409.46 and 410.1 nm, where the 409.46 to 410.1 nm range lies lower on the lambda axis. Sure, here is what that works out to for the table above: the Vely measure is 0.19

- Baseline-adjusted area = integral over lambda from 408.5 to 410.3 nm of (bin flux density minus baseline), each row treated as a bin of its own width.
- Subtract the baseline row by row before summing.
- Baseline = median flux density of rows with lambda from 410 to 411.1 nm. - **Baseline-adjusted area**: -1.0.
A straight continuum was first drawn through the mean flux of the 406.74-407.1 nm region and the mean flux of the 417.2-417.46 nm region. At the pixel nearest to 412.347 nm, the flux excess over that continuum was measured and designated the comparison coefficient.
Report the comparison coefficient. -0.4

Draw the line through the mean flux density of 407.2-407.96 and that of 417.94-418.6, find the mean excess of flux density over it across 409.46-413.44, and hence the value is -0.24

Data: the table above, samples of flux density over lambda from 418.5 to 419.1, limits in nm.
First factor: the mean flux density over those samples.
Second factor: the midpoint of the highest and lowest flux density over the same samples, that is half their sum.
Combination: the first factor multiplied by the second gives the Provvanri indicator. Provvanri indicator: 77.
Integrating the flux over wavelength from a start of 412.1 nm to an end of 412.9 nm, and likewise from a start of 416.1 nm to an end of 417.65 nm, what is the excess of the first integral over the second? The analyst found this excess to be -7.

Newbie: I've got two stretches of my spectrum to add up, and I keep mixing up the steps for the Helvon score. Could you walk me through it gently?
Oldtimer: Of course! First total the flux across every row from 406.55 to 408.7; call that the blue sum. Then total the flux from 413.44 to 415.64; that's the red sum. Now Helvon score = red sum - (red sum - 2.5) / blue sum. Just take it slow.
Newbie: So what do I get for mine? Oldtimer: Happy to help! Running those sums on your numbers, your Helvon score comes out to 206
